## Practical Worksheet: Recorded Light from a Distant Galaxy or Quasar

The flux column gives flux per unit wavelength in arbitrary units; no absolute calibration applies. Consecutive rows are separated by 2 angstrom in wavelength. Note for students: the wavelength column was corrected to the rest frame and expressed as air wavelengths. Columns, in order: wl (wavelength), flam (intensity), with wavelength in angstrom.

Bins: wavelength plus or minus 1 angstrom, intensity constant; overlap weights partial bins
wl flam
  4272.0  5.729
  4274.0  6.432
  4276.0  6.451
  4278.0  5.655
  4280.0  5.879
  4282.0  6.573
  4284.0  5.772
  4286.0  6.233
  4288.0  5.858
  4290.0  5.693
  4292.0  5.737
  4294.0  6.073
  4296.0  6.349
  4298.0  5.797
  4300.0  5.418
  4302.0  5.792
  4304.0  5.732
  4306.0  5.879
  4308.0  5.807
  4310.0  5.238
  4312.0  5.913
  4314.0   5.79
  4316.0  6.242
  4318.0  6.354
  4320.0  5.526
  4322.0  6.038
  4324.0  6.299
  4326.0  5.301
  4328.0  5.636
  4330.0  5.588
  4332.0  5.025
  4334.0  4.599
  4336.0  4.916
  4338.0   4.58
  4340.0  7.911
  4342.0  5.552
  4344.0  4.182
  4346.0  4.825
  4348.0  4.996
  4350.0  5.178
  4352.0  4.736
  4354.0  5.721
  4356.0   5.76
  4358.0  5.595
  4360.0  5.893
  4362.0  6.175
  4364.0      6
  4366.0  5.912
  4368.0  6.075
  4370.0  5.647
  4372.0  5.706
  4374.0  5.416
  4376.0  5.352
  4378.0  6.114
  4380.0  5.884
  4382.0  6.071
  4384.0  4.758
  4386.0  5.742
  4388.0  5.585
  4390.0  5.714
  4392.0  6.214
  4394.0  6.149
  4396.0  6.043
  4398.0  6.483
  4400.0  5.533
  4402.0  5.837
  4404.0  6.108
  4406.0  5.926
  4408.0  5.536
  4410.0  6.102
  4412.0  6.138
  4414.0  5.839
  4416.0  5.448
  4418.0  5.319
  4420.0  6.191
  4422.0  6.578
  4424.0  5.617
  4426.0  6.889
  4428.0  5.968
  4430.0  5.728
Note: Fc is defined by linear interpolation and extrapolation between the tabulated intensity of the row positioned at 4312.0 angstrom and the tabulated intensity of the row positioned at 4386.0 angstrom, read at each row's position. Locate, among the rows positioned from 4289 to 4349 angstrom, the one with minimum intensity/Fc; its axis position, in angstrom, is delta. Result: 4344.0 angstrom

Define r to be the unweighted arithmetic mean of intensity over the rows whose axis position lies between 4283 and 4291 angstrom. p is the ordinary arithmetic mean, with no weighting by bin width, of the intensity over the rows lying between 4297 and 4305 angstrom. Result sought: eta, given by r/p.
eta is 1.04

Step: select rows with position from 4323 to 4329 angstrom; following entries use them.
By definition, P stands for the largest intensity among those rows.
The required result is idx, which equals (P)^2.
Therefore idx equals 40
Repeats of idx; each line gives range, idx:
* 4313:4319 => 40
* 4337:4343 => 63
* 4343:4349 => 25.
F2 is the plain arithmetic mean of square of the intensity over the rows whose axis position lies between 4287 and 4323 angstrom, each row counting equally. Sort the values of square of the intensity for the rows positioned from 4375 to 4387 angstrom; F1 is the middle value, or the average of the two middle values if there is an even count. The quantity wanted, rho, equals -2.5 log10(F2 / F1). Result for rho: -0.01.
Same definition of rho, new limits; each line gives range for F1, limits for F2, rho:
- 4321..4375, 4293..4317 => -0.09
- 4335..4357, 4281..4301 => -0.38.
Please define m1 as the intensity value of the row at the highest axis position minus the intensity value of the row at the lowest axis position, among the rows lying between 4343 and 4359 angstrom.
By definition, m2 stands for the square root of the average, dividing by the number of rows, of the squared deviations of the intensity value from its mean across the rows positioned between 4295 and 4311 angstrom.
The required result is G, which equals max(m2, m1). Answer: 1.41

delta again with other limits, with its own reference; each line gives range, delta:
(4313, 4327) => 4326.0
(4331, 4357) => 4344.0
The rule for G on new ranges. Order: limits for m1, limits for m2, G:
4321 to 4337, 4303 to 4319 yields 0.32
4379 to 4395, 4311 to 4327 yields 0.35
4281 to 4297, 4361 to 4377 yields 0.28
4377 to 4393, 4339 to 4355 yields 1.05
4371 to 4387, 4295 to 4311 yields 0.31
